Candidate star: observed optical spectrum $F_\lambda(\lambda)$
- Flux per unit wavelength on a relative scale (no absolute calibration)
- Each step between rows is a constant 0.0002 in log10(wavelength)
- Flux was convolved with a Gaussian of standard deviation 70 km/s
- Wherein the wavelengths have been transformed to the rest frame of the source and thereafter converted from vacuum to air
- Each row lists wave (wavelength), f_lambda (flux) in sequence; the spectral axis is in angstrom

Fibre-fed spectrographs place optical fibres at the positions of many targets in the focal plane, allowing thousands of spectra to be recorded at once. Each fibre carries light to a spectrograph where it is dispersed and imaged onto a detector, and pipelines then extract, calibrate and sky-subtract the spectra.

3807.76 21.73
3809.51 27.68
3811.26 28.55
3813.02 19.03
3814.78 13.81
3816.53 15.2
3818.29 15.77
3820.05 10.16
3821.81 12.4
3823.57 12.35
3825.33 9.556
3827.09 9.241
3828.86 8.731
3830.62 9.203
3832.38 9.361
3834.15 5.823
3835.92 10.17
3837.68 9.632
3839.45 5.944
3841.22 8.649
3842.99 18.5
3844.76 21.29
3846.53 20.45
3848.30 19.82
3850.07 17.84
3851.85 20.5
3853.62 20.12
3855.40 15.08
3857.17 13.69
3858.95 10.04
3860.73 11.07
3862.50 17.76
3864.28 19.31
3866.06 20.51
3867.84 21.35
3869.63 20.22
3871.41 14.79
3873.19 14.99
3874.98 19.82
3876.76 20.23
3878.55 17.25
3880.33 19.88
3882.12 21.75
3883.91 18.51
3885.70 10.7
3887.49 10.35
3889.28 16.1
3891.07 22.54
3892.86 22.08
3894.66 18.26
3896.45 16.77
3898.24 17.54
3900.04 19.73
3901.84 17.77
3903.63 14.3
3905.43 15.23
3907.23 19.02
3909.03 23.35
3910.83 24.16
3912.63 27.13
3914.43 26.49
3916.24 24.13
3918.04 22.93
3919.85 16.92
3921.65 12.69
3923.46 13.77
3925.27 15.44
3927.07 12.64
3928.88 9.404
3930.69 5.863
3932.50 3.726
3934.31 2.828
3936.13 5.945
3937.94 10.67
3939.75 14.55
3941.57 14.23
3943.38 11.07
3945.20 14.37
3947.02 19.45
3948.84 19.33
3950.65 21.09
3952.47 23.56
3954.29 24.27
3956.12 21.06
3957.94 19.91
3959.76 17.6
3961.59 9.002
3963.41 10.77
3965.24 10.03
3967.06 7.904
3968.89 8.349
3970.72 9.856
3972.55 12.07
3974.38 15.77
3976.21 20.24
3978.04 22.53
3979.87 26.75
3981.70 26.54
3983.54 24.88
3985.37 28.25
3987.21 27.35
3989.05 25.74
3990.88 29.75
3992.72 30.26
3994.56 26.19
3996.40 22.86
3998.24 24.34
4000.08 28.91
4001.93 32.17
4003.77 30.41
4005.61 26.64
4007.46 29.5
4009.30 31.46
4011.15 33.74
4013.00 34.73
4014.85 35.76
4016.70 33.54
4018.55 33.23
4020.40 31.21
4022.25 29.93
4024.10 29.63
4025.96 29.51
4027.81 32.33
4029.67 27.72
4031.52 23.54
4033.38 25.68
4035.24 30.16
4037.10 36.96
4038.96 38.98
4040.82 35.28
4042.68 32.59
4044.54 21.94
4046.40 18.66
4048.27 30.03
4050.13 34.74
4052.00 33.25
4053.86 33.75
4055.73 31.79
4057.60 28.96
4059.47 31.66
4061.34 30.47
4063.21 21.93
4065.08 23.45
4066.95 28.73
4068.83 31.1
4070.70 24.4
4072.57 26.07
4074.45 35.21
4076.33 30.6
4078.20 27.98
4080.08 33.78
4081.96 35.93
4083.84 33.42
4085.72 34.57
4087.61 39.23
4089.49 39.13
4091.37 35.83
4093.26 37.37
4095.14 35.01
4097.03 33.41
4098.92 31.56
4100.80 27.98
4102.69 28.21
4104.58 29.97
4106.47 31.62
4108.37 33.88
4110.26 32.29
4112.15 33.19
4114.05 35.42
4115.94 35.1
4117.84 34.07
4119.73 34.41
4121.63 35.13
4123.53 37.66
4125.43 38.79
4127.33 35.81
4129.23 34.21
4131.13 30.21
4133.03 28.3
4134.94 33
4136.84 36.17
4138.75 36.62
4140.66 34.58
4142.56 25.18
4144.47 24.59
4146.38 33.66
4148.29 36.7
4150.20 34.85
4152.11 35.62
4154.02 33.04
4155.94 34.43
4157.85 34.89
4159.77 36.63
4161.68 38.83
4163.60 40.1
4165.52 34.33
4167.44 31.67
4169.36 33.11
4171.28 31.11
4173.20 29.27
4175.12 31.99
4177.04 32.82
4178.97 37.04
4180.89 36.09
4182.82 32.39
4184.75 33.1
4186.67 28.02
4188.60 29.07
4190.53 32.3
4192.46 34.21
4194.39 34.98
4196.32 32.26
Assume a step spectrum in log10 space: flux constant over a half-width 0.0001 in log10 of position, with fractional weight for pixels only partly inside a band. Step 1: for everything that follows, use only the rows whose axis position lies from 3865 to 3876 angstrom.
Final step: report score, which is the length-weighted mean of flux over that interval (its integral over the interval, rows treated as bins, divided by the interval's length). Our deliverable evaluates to 19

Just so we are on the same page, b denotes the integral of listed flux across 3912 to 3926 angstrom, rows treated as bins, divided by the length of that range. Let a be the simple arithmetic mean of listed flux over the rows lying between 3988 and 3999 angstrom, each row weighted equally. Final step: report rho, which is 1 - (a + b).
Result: -45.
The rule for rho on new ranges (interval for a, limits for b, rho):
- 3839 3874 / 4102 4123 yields -49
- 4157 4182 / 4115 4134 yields -68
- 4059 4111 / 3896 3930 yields -49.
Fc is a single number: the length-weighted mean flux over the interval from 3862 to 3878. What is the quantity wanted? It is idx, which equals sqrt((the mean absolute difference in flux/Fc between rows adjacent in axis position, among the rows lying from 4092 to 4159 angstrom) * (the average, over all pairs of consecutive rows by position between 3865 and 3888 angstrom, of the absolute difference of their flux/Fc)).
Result 0.13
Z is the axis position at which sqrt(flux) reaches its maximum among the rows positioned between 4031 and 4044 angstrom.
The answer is 4038.96 angstrom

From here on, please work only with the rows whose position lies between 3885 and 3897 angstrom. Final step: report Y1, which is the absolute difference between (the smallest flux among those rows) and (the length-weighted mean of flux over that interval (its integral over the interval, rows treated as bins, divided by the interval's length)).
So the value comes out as 6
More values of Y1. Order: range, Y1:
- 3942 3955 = 8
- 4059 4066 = 5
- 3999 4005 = 1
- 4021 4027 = 0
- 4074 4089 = 6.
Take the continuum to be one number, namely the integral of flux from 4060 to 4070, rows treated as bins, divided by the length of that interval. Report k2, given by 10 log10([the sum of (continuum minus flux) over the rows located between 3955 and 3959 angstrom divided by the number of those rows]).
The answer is 8.3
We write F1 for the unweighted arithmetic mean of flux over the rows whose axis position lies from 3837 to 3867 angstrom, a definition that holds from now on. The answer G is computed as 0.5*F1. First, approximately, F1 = 16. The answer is 8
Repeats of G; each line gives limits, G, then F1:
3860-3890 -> 9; 17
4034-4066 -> 15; 30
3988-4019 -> 15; 30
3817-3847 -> 6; 12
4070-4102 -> 17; 33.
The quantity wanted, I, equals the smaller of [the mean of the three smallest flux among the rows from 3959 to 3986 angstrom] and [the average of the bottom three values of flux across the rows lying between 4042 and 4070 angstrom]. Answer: 8.4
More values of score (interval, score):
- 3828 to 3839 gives 9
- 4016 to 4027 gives 31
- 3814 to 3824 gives 13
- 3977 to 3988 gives 26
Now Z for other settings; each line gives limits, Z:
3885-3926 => 3912.63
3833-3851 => 3844.76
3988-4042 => 4038.96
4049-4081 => 4074.45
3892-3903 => 3892.86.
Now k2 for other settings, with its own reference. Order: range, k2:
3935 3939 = 12.8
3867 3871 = 8.1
